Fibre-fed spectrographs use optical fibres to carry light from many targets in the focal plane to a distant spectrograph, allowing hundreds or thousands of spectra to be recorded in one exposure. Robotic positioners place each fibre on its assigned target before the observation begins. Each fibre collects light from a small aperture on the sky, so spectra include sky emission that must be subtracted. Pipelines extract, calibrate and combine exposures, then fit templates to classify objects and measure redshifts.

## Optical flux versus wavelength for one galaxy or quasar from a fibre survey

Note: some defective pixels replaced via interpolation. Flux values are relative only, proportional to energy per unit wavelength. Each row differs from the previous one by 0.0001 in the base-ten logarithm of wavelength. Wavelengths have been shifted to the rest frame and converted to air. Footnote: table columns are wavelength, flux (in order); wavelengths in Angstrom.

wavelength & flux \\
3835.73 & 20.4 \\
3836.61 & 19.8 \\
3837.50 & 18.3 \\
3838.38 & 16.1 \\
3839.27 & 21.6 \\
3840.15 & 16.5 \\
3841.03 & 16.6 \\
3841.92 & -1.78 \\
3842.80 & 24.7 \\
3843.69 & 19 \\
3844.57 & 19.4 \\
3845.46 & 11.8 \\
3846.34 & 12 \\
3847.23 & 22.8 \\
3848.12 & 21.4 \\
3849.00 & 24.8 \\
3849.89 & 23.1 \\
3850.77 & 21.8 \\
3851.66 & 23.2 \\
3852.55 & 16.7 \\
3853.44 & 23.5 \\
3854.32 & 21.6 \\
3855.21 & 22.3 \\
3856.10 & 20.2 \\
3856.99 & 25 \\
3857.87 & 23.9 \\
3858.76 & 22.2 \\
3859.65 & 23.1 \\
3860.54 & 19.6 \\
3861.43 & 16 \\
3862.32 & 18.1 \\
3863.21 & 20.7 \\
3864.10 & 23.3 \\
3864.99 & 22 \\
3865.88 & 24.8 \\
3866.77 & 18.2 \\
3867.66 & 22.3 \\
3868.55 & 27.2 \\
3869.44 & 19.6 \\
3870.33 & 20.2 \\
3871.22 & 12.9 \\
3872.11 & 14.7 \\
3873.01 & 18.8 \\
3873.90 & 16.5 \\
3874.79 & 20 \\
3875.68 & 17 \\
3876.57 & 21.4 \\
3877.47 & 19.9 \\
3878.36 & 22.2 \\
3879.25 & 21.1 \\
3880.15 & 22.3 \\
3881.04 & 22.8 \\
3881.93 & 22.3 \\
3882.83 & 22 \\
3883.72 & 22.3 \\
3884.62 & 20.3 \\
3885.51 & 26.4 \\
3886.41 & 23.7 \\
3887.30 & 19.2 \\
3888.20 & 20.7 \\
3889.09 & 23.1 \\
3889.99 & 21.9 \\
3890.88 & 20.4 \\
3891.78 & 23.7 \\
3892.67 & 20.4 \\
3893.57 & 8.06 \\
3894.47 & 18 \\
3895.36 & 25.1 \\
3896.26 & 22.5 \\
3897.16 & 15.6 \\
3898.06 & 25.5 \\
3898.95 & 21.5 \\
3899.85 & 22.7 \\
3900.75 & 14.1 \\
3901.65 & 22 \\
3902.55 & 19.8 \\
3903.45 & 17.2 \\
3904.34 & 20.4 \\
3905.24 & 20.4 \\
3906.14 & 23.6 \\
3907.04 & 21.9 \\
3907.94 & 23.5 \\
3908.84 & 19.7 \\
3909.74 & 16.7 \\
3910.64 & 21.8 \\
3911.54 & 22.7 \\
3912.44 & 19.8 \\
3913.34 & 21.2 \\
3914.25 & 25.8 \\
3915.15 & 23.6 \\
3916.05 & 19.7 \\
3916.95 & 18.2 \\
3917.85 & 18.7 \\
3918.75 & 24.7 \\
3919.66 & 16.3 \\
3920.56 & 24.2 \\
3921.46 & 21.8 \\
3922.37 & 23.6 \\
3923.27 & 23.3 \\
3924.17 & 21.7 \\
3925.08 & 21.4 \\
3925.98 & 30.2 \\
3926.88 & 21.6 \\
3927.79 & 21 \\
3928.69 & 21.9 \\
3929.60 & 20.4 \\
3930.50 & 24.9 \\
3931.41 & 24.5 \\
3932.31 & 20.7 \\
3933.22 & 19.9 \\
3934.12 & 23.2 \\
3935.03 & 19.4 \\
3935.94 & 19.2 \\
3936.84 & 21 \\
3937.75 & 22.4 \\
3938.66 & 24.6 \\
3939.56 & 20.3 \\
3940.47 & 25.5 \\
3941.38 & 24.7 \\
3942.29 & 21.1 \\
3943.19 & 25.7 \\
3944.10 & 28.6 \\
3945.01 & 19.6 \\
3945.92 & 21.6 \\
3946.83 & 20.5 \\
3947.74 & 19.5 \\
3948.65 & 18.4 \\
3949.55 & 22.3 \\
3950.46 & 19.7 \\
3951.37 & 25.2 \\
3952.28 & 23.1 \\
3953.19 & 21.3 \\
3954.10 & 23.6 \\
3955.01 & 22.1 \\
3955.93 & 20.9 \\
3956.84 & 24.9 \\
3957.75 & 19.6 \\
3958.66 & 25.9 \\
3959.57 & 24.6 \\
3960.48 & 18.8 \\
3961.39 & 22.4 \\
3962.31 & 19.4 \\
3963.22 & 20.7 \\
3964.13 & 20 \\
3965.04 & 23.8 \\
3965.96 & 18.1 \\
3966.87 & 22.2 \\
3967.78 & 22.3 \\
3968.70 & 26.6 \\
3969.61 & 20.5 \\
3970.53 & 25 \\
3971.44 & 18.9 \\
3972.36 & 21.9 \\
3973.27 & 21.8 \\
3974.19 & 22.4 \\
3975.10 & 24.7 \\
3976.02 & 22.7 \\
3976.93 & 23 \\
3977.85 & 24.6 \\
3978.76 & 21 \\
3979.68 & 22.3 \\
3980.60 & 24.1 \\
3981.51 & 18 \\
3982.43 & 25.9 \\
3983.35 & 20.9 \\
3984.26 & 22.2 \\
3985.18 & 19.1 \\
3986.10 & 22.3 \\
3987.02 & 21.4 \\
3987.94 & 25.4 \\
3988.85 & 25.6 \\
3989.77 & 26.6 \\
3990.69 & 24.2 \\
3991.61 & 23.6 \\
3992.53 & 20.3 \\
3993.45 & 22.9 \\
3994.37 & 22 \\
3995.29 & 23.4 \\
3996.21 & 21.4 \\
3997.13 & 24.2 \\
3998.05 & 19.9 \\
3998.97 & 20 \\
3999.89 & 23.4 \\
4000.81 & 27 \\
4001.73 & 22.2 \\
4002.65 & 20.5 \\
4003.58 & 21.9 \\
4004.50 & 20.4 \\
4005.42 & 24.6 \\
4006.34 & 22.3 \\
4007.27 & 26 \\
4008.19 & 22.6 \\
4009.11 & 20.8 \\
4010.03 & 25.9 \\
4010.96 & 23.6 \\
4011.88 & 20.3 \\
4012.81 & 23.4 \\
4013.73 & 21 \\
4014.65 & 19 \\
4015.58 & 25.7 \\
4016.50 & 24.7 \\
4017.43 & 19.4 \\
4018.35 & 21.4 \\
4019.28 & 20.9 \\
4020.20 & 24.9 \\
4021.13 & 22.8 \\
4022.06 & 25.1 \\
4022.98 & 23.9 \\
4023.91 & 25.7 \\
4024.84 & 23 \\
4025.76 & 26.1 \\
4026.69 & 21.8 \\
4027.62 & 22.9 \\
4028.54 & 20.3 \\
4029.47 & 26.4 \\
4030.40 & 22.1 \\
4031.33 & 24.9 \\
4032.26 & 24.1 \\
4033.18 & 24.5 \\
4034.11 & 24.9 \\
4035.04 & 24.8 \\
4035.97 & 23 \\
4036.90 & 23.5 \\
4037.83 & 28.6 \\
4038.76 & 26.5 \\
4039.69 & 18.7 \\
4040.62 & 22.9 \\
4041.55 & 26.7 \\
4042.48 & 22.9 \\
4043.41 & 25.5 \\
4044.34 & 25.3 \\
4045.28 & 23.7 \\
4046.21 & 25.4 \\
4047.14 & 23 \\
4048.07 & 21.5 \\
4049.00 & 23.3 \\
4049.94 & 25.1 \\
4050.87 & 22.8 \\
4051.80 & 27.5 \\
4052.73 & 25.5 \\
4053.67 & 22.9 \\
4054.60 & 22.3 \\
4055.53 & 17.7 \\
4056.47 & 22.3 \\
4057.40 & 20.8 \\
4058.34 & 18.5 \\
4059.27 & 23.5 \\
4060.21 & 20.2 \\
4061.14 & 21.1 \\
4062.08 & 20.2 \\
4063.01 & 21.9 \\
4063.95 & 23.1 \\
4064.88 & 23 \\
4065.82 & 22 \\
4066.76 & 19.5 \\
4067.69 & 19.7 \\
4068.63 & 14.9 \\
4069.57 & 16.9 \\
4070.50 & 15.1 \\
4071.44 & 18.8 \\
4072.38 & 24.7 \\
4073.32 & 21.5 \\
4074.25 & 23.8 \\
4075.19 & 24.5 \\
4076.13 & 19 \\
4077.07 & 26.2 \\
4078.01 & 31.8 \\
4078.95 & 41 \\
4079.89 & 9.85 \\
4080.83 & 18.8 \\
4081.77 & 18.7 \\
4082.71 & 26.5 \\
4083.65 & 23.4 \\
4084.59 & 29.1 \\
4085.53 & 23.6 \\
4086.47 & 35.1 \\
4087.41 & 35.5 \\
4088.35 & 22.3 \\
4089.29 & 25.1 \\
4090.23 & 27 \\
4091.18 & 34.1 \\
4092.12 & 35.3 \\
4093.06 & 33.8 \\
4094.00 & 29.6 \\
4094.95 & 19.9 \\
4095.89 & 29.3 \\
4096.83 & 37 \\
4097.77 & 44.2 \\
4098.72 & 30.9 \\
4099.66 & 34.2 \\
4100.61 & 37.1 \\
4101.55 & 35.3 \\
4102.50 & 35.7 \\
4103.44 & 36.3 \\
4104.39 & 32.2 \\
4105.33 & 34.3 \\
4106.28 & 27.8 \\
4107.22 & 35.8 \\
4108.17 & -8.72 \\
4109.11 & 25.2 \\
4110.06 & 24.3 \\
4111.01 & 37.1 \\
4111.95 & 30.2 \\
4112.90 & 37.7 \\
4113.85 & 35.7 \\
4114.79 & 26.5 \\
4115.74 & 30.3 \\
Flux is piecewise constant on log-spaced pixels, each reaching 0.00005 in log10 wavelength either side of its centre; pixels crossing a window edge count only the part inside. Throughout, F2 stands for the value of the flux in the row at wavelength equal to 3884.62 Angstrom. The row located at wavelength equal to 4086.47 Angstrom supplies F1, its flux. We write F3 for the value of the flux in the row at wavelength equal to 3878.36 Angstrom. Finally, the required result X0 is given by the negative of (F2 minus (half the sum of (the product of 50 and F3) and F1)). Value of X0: 552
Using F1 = 35.1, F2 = 20.3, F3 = 22.2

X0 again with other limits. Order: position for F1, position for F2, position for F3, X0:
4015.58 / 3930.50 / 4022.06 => 615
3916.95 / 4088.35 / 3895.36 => 614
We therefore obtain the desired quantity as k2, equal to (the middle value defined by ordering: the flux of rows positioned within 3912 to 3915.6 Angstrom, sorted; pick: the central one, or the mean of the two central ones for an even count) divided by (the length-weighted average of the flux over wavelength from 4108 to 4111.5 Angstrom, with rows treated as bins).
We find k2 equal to 1.02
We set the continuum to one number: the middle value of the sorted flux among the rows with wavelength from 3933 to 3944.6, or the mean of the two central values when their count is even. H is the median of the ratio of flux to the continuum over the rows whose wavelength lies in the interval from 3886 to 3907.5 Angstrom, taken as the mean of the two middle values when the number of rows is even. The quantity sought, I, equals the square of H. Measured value 0.89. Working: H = 0.94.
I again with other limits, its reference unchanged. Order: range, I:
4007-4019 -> 1.02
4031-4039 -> 1.23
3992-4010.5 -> 0.99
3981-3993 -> 0.99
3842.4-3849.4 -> 0.83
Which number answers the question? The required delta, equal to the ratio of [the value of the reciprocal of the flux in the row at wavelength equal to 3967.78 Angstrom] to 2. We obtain 0.0224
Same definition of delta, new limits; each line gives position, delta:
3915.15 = 0.0212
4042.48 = 0.0218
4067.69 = 0.0254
